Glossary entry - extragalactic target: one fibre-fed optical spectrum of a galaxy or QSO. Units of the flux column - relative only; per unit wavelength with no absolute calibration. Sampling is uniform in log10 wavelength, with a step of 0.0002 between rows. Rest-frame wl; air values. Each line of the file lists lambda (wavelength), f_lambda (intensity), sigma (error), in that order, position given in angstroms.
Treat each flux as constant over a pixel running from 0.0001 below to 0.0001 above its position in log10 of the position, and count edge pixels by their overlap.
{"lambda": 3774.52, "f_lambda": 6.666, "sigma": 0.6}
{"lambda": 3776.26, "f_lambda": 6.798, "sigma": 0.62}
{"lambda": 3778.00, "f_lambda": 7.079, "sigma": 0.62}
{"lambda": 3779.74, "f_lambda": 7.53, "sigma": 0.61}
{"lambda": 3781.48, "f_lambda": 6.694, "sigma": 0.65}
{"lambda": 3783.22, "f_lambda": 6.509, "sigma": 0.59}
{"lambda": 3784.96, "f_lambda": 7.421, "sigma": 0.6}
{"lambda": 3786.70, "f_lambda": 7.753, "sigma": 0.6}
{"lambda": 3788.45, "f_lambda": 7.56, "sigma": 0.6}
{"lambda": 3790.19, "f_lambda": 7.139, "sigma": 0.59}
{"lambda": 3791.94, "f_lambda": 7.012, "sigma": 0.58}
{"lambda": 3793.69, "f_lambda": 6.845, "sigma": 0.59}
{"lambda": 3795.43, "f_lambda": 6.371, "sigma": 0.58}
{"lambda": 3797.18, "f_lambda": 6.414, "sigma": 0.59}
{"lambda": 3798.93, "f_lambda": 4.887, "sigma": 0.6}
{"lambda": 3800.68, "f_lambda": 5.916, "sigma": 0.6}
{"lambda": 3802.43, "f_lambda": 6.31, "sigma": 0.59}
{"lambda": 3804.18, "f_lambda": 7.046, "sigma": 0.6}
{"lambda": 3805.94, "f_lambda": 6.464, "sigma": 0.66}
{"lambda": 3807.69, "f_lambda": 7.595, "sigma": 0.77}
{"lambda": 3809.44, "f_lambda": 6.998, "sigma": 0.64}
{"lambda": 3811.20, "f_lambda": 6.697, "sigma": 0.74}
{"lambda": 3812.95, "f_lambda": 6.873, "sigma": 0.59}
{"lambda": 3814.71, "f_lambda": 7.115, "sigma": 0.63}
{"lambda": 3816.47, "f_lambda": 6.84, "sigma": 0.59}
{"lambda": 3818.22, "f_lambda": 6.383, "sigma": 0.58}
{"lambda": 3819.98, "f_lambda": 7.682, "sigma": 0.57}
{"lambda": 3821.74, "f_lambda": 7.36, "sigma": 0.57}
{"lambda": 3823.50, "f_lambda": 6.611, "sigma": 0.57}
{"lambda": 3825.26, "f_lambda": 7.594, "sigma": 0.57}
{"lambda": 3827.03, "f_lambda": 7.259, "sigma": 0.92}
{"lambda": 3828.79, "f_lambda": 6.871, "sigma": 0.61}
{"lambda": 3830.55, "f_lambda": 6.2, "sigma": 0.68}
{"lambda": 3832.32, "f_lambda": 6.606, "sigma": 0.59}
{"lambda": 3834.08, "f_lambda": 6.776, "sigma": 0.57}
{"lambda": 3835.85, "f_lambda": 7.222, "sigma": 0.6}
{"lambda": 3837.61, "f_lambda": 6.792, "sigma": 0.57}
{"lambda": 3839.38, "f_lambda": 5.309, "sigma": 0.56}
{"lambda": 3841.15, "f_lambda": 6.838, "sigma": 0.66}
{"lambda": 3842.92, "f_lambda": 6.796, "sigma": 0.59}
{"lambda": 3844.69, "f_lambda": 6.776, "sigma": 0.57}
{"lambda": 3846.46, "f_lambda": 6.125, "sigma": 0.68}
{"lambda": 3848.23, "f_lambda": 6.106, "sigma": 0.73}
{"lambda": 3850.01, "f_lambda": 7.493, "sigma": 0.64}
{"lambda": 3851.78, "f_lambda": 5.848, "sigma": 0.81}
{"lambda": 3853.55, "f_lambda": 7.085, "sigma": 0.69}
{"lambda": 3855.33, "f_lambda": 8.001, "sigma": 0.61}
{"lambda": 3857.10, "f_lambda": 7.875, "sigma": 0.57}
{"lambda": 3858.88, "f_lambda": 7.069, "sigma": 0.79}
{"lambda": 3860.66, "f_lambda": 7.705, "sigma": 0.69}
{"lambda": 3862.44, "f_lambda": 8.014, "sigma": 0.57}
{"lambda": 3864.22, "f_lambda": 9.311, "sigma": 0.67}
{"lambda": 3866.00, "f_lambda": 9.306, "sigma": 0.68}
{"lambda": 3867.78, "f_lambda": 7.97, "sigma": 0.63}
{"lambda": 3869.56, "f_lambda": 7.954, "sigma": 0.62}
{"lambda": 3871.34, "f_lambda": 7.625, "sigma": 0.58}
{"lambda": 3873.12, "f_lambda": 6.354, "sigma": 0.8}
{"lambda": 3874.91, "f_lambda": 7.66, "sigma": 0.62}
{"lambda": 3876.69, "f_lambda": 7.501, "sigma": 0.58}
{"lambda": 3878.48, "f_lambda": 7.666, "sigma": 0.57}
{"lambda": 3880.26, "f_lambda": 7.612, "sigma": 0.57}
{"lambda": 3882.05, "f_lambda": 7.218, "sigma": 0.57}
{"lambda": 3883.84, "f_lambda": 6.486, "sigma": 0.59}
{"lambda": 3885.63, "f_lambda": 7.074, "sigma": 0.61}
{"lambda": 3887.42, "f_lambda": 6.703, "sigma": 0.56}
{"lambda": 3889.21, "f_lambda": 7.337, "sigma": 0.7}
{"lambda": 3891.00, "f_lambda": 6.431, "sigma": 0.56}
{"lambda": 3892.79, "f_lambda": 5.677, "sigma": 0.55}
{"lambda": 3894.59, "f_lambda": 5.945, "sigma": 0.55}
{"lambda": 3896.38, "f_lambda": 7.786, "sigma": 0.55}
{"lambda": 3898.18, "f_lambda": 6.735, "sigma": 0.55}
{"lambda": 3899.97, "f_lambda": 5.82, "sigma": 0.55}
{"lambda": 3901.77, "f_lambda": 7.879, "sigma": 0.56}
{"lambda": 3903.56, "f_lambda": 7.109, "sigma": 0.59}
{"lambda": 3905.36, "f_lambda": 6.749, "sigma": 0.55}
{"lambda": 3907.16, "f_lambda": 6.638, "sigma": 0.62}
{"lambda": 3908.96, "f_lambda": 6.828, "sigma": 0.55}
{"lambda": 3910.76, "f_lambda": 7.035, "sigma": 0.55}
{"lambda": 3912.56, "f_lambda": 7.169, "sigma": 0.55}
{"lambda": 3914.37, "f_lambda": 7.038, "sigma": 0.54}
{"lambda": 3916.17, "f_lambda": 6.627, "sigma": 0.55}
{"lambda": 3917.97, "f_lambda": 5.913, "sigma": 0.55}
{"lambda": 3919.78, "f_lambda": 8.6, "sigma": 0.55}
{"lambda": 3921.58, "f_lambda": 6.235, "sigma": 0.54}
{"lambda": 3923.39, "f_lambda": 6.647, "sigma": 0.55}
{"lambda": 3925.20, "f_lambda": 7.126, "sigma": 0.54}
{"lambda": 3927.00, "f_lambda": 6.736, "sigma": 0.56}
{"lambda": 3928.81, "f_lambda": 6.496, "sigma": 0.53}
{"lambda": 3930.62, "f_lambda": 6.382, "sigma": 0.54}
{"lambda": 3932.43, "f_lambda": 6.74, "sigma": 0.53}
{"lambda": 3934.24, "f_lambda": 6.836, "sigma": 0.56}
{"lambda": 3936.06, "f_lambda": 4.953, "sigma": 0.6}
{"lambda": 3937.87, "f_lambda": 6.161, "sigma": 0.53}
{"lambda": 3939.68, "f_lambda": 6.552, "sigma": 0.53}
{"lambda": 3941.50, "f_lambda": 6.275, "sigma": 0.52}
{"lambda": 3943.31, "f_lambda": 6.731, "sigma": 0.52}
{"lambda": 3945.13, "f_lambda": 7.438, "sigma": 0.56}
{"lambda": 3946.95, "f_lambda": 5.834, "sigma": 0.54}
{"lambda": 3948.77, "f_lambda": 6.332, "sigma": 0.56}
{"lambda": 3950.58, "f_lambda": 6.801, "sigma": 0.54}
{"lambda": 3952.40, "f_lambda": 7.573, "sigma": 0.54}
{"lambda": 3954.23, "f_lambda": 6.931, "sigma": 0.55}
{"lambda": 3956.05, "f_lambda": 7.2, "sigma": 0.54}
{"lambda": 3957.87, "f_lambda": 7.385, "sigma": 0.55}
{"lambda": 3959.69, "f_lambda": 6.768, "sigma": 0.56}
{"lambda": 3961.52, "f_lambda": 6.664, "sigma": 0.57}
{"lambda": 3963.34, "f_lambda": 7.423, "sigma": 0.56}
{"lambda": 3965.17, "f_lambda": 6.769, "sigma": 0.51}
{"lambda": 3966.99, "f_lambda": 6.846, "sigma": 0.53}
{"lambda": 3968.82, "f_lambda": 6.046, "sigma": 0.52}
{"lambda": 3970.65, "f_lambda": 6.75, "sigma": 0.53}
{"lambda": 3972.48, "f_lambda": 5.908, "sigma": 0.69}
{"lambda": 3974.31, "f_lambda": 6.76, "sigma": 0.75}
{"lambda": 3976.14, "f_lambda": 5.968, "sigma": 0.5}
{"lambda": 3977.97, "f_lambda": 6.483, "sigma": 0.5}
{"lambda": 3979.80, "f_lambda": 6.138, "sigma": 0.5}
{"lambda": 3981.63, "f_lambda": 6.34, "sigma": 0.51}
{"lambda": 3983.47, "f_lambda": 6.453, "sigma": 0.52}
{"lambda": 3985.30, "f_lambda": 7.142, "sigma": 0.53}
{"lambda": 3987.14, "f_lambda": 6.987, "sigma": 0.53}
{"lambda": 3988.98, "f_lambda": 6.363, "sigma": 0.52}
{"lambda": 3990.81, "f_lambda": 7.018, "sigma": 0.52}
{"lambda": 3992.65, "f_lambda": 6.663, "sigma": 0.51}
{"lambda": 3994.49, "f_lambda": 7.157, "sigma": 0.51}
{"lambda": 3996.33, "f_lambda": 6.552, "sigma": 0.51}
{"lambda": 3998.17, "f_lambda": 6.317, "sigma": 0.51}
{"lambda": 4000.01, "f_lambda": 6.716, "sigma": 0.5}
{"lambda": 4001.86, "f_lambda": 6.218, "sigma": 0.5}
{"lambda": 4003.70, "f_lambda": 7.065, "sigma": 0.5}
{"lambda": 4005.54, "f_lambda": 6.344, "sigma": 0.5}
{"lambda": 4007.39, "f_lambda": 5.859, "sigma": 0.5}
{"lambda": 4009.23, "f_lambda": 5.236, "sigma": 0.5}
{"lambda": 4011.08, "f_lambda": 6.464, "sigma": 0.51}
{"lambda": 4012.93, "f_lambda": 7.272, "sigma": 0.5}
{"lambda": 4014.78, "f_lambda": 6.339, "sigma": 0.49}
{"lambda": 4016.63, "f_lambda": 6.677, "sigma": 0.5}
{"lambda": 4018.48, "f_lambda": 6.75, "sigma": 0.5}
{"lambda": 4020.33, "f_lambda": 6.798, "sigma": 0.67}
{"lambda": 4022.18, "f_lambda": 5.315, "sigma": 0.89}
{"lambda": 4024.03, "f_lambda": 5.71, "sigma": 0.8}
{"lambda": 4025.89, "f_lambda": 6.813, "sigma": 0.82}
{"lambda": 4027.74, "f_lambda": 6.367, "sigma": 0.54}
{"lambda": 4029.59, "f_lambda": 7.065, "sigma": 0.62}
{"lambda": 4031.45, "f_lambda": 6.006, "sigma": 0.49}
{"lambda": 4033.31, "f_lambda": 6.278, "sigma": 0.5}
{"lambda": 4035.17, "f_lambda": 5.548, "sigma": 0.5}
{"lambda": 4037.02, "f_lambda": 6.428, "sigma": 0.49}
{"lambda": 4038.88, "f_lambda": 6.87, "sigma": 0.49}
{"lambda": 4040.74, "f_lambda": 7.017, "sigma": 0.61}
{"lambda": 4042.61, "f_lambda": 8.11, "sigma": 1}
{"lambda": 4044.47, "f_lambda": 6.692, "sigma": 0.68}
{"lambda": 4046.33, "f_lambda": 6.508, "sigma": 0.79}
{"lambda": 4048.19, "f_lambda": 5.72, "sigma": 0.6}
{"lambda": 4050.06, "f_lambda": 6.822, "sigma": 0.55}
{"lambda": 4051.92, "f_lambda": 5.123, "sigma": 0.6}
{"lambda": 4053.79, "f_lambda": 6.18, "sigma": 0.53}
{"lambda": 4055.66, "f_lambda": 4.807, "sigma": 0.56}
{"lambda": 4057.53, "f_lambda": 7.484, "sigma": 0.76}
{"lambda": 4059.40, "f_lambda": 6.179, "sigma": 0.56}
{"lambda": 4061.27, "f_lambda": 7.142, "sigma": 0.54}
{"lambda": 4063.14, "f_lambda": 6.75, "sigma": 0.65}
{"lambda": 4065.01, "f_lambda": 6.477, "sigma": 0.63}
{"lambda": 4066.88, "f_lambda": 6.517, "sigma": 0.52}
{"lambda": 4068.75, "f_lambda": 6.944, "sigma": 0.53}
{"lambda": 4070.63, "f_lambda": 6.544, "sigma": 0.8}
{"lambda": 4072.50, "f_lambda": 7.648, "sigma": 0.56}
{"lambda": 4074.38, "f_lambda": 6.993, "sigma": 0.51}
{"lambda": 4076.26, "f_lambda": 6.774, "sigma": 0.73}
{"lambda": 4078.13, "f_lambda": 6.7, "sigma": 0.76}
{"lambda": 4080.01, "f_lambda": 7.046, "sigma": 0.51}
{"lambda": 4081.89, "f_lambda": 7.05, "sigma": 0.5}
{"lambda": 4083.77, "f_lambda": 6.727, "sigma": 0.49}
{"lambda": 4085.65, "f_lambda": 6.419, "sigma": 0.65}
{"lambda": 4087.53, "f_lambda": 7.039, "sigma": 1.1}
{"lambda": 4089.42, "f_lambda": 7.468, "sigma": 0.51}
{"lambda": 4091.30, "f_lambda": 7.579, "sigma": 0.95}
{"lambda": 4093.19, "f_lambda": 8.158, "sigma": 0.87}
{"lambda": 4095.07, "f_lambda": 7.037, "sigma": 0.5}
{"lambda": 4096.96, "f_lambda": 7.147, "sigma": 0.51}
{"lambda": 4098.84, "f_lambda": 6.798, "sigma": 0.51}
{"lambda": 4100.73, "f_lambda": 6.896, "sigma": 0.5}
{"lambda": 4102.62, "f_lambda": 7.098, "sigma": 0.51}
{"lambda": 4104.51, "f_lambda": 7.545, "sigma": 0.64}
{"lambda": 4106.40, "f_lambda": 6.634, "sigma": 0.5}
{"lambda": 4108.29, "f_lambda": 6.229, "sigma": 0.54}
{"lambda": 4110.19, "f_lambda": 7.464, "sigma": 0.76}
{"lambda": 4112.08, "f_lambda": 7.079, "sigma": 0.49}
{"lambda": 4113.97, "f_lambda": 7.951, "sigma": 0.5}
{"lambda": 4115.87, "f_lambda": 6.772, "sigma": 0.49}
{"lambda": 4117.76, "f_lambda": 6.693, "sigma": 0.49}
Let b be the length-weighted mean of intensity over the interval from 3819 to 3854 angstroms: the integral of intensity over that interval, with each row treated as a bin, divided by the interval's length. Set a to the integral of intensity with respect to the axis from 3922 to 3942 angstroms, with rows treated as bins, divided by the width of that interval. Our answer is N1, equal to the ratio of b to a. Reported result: 1.05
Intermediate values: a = 6.4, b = 6.8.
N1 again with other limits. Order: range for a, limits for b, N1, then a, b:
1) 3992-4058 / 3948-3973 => 1.06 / 6.4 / 6.8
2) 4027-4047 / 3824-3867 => 1.07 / 6.6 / 7.1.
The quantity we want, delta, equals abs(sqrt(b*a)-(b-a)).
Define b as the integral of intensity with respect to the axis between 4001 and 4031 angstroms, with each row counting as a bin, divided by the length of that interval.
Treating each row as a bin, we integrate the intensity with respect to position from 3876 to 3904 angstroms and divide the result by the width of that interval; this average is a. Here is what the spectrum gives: 7.19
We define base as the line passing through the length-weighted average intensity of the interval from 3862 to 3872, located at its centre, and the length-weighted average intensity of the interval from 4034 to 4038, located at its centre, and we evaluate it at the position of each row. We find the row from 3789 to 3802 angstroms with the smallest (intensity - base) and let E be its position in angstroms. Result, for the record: 3798.93 angstroms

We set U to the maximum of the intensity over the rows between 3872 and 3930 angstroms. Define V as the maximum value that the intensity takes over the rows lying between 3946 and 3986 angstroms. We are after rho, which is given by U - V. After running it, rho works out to 1.0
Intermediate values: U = 8.6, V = 7.573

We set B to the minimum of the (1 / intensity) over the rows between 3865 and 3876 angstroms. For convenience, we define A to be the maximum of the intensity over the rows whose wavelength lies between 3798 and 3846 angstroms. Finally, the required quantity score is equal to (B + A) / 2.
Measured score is 3.89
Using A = 7.682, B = 0.107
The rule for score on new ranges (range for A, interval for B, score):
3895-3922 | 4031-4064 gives 4.36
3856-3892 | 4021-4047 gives 4.72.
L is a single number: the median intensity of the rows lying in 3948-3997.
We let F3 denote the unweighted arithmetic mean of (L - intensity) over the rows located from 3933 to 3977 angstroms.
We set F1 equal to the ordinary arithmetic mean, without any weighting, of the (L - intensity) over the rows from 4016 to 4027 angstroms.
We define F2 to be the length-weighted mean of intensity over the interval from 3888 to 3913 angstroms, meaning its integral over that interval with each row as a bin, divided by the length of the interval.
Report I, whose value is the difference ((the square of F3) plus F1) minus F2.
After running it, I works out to -6.35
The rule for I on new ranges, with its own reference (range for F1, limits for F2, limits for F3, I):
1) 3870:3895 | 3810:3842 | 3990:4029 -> -6.93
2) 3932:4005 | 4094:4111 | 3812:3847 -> -6.86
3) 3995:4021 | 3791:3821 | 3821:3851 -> -6.39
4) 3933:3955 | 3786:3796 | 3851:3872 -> -5.79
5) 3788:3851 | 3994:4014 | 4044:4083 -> -6.41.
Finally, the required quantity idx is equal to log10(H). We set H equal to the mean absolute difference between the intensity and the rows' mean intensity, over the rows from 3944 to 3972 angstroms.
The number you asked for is -0.42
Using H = 0.38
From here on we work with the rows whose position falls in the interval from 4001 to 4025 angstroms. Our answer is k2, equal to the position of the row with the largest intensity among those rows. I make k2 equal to 4012.93 angstroms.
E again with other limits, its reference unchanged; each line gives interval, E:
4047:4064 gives 4055.66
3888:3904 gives 3892.79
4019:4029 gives 4022.18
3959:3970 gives 3968.82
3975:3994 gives 3976.14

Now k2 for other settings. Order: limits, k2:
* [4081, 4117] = 4093.19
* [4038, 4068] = 4042.61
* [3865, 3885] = 3866.00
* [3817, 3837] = 3819.98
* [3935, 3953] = 3952.40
